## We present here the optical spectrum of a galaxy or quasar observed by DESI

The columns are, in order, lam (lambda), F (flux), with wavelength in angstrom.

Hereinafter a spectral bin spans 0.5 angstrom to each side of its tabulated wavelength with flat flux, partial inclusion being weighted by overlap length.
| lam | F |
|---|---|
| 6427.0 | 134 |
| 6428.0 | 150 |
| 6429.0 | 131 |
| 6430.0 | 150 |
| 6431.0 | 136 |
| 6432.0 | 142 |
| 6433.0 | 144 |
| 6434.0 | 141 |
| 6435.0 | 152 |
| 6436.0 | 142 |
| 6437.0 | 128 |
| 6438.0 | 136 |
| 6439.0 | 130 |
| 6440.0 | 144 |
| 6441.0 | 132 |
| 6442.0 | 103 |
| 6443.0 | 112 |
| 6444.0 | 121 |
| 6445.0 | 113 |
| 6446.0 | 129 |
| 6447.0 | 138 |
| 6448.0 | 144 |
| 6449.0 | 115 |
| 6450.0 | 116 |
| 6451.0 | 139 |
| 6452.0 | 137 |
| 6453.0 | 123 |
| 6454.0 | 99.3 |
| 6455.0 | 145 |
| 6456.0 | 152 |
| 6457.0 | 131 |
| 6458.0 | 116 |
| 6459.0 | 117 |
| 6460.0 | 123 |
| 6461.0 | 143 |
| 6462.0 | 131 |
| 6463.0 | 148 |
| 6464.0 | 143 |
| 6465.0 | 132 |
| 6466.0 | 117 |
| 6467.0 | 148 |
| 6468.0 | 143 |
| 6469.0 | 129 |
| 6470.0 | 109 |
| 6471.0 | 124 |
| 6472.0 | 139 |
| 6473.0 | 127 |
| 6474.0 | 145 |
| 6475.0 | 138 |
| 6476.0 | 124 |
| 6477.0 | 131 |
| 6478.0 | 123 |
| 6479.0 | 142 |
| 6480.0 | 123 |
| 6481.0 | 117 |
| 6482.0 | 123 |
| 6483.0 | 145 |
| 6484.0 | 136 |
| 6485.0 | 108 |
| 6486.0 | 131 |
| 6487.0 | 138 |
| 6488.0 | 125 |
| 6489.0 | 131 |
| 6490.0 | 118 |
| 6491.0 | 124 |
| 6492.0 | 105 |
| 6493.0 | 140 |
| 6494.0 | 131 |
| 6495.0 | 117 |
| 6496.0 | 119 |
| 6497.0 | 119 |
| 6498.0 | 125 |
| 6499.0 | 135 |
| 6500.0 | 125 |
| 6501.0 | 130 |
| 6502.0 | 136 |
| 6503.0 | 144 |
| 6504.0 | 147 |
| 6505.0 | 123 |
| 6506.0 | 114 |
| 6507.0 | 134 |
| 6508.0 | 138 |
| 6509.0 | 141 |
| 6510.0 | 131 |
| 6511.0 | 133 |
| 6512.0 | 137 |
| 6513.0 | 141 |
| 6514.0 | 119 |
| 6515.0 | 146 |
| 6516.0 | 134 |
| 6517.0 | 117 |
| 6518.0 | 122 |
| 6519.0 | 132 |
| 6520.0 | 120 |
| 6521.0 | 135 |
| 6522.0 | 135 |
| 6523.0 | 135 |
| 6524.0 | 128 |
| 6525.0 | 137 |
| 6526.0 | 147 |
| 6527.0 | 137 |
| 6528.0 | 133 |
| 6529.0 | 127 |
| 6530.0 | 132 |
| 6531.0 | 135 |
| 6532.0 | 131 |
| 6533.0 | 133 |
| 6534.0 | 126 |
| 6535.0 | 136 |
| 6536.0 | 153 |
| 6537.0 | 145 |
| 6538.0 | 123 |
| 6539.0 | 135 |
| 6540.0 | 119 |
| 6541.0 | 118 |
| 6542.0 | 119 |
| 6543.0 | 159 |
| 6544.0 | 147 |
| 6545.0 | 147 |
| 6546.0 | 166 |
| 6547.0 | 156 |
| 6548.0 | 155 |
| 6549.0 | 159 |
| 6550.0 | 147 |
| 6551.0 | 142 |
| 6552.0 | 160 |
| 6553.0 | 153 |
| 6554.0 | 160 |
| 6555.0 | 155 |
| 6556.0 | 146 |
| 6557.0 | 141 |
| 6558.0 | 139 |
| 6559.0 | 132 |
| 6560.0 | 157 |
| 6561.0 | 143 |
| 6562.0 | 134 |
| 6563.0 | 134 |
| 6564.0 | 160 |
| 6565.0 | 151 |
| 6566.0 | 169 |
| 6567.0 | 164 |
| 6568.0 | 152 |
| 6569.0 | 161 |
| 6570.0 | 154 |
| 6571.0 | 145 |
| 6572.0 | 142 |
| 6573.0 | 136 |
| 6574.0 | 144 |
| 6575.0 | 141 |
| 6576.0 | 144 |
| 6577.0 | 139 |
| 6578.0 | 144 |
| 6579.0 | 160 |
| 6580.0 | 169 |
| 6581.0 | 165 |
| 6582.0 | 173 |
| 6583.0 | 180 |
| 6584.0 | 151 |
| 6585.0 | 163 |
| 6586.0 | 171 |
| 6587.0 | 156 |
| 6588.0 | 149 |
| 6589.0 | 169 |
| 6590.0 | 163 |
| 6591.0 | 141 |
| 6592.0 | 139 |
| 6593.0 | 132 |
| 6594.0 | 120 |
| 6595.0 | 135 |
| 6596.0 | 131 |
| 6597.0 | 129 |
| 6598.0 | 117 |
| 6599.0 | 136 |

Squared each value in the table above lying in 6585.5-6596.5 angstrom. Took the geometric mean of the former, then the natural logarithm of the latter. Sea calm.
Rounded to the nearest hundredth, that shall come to 9.96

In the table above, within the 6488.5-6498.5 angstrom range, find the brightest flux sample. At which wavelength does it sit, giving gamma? 6493.0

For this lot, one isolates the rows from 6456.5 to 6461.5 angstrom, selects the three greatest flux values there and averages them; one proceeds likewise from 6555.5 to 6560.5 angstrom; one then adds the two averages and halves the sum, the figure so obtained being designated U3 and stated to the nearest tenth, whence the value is 140.2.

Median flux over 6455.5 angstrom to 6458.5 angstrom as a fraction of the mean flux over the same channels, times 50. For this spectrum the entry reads 49.2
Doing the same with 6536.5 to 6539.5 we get 50.2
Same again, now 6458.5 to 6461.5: 48.2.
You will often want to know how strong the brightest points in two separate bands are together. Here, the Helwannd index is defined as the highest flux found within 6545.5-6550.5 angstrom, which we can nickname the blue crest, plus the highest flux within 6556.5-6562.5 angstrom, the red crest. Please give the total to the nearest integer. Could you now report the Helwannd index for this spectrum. 323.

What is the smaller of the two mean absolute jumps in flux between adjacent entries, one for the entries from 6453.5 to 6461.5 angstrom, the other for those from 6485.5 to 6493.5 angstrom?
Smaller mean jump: 14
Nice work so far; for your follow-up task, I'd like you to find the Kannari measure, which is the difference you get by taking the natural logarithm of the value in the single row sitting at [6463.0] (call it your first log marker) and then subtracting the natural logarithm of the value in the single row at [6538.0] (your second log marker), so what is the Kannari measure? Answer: 0.19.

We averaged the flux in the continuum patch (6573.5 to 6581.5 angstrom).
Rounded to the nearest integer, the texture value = 151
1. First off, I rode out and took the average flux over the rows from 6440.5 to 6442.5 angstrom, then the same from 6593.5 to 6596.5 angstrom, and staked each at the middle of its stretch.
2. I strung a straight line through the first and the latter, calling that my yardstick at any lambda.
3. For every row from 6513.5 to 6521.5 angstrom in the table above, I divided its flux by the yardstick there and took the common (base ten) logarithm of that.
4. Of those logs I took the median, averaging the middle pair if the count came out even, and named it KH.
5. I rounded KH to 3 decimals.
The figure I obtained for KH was 0.013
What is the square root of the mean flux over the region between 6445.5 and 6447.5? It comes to 11.6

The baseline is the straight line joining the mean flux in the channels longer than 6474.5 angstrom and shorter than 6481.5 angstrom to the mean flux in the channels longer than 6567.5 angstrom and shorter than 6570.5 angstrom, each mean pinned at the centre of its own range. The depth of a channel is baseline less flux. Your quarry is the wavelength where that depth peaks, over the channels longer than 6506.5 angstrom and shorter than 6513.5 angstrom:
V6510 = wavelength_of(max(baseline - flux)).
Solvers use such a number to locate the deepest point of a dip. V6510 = 6510.0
